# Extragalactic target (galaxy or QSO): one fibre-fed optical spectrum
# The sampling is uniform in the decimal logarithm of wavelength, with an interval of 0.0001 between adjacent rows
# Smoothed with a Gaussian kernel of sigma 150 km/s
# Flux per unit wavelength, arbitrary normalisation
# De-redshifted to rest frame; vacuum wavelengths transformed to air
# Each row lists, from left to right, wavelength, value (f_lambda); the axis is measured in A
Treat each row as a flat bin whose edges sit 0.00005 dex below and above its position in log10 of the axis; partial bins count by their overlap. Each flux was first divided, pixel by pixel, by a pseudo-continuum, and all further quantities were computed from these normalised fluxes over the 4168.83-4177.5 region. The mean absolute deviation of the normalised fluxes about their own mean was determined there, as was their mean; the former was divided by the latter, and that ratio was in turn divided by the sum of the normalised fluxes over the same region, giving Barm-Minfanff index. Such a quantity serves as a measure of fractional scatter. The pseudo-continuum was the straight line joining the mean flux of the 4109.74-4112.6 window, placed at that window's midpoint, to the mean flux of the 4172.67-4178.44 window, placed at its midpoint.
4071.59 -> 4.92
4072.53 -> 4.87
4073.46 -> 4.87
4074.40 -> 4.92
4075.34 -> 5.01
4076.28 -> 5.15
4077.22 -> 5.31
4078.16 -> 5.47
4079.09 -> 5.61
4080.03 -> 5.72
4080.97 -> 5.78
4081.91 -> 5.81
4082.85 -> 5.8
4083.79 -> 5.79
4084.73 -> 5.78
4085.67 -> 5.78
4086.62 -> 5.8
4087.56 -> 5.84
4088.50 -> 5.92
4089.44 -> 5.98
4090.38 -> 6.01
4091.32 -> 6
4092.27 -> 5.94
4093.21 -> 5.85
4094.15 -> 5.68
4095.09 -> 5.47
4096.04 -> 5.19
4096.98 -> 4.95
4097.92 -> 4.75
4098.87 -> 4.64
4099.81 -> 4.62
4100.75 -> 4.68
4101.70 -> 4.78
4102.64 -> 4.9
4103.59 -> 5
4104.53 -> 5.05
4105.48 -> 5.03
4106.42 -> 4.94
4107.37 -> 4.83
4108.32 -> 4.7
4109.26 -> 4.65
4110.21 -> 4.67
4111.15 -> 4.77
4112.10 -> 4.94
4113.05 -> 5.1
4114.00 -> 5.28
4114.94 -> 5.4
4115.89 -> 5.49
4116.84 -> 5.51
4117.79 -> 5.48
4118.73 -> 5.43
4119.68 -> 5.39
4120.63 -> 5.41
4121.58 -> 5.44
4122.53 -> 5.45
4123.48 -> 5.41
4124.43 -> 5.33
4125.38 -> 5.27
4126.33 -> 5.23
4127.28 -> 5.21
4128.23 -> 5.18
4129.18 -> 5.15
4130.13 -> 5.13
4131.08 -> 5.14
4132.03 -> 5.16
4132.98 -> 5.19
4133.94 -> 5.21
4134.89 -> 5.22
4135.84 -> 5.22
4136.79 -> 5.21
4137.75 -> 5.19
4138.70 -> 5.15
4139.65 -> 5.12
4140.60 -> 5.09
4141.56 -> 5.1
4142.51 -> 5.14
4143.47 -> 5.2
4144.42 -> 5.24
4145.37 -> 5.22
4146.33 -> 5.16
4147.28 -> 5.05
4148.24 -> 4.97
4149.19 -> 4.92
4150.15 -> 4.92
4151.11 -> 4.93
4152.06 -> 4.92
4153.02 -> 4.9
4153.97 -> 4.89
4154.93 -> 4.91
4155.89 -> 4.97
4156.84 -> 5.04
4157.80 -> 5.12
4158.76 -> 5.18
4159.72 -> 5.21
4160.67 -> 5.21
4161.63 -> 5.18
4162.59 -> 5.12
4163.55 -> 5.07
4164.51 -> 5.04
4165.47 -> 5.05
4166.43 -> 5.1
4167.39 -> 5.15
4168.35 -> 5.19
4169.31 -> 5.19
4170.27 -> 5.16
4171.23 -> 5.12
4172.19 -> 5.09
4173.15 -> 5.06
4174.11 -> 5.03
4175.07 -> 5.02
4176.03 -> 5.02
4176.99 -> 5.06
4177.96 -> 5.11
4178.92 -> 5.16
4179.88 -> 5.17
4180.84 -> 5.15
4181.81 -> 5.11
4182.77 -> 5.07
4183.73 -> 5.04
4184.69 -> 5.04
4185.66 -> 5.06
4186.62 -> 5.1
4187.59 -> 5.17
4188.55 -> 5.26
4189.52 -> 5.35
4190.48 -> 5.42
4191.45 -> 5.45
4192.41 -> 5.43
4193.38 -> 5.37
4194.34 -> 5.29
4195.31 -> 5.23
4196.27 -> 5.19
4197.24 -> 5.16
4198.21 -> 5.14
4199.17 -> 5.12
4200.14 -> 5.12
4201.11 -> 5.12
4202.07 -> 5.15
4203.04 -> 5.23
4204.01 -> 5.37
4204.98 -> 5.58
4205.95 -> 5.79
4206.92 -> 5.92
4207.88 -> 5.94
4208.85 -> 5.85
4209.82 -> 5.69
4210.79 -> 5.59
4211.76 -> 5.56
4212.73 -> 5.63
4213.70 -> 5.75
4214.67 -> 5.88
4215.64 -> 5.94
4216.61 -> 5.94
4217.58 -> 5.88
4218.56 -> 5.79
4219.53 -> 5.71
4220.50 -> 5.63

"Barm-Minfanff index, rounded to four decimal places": 0.0013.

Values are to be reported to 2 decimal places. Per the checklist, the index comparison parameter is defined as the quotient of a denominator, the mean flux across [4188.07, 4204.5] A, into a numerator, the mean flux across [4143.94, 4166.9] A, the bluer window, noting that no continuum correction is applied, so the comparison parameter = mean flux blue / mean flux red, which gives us 0.96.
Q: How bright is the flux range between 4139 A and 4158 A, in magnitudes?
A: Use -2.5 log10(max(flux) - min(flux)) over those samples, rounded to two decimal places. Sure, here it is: 1.14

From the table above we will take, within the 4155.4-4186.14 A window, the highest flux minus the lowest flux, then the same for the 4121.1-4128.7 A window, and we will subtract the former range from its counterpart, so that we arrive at 0.0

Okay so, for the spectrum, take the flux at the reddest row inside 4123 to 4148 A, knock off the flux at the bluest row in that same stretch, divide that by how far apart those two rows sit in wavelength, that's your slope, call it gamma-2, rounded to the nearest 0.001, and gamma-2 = -0.015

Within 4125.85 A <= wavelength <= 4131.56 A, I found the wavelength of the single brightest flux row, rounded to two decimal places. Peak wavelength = 4126.33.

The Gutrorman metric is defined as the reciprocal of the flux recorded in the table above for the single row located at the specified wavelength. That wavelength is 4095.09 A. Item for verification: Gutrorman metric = 0.183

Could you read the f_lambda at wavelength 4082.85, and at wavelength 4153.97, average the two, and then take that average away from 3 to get -2.3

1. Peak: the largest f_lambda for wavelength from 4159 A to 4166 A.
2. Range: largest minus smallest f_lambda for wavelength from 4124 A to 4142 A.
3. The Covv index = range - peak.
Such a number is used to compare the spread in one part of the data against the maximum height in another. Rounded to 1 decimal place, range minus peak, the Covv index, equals -5.0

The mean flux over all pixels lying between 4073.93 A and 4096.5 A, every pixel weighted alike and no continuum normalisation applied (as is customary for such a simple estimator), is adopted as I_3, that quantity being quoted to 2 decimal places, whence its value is 5.65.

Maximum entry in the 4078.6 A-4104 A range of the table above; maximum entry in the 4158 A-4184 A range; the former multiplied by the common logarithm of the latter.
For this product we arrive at 4.3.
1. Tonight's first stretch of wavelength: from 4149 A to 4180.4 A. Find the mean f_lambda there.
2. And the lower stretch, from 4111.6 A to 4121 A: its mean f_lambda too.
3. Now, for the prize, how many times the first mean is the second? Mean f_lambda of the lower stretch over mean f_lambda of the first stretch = 1.05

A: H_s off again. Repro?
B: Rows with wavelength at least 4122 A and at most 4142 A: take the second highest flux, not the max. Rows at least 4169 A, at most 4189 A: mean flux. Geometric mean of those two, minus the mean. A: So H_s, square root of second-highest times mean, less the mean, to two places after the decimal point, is 0.15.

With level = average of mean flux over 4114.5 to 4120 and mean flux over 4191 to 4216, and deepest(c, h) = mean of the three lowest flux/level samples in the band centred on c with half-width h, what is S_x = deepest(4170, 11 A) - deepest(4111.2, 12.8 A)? 0.07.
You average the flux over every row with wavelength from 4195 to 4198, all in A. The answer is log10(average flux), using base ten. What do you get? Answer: 0.715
